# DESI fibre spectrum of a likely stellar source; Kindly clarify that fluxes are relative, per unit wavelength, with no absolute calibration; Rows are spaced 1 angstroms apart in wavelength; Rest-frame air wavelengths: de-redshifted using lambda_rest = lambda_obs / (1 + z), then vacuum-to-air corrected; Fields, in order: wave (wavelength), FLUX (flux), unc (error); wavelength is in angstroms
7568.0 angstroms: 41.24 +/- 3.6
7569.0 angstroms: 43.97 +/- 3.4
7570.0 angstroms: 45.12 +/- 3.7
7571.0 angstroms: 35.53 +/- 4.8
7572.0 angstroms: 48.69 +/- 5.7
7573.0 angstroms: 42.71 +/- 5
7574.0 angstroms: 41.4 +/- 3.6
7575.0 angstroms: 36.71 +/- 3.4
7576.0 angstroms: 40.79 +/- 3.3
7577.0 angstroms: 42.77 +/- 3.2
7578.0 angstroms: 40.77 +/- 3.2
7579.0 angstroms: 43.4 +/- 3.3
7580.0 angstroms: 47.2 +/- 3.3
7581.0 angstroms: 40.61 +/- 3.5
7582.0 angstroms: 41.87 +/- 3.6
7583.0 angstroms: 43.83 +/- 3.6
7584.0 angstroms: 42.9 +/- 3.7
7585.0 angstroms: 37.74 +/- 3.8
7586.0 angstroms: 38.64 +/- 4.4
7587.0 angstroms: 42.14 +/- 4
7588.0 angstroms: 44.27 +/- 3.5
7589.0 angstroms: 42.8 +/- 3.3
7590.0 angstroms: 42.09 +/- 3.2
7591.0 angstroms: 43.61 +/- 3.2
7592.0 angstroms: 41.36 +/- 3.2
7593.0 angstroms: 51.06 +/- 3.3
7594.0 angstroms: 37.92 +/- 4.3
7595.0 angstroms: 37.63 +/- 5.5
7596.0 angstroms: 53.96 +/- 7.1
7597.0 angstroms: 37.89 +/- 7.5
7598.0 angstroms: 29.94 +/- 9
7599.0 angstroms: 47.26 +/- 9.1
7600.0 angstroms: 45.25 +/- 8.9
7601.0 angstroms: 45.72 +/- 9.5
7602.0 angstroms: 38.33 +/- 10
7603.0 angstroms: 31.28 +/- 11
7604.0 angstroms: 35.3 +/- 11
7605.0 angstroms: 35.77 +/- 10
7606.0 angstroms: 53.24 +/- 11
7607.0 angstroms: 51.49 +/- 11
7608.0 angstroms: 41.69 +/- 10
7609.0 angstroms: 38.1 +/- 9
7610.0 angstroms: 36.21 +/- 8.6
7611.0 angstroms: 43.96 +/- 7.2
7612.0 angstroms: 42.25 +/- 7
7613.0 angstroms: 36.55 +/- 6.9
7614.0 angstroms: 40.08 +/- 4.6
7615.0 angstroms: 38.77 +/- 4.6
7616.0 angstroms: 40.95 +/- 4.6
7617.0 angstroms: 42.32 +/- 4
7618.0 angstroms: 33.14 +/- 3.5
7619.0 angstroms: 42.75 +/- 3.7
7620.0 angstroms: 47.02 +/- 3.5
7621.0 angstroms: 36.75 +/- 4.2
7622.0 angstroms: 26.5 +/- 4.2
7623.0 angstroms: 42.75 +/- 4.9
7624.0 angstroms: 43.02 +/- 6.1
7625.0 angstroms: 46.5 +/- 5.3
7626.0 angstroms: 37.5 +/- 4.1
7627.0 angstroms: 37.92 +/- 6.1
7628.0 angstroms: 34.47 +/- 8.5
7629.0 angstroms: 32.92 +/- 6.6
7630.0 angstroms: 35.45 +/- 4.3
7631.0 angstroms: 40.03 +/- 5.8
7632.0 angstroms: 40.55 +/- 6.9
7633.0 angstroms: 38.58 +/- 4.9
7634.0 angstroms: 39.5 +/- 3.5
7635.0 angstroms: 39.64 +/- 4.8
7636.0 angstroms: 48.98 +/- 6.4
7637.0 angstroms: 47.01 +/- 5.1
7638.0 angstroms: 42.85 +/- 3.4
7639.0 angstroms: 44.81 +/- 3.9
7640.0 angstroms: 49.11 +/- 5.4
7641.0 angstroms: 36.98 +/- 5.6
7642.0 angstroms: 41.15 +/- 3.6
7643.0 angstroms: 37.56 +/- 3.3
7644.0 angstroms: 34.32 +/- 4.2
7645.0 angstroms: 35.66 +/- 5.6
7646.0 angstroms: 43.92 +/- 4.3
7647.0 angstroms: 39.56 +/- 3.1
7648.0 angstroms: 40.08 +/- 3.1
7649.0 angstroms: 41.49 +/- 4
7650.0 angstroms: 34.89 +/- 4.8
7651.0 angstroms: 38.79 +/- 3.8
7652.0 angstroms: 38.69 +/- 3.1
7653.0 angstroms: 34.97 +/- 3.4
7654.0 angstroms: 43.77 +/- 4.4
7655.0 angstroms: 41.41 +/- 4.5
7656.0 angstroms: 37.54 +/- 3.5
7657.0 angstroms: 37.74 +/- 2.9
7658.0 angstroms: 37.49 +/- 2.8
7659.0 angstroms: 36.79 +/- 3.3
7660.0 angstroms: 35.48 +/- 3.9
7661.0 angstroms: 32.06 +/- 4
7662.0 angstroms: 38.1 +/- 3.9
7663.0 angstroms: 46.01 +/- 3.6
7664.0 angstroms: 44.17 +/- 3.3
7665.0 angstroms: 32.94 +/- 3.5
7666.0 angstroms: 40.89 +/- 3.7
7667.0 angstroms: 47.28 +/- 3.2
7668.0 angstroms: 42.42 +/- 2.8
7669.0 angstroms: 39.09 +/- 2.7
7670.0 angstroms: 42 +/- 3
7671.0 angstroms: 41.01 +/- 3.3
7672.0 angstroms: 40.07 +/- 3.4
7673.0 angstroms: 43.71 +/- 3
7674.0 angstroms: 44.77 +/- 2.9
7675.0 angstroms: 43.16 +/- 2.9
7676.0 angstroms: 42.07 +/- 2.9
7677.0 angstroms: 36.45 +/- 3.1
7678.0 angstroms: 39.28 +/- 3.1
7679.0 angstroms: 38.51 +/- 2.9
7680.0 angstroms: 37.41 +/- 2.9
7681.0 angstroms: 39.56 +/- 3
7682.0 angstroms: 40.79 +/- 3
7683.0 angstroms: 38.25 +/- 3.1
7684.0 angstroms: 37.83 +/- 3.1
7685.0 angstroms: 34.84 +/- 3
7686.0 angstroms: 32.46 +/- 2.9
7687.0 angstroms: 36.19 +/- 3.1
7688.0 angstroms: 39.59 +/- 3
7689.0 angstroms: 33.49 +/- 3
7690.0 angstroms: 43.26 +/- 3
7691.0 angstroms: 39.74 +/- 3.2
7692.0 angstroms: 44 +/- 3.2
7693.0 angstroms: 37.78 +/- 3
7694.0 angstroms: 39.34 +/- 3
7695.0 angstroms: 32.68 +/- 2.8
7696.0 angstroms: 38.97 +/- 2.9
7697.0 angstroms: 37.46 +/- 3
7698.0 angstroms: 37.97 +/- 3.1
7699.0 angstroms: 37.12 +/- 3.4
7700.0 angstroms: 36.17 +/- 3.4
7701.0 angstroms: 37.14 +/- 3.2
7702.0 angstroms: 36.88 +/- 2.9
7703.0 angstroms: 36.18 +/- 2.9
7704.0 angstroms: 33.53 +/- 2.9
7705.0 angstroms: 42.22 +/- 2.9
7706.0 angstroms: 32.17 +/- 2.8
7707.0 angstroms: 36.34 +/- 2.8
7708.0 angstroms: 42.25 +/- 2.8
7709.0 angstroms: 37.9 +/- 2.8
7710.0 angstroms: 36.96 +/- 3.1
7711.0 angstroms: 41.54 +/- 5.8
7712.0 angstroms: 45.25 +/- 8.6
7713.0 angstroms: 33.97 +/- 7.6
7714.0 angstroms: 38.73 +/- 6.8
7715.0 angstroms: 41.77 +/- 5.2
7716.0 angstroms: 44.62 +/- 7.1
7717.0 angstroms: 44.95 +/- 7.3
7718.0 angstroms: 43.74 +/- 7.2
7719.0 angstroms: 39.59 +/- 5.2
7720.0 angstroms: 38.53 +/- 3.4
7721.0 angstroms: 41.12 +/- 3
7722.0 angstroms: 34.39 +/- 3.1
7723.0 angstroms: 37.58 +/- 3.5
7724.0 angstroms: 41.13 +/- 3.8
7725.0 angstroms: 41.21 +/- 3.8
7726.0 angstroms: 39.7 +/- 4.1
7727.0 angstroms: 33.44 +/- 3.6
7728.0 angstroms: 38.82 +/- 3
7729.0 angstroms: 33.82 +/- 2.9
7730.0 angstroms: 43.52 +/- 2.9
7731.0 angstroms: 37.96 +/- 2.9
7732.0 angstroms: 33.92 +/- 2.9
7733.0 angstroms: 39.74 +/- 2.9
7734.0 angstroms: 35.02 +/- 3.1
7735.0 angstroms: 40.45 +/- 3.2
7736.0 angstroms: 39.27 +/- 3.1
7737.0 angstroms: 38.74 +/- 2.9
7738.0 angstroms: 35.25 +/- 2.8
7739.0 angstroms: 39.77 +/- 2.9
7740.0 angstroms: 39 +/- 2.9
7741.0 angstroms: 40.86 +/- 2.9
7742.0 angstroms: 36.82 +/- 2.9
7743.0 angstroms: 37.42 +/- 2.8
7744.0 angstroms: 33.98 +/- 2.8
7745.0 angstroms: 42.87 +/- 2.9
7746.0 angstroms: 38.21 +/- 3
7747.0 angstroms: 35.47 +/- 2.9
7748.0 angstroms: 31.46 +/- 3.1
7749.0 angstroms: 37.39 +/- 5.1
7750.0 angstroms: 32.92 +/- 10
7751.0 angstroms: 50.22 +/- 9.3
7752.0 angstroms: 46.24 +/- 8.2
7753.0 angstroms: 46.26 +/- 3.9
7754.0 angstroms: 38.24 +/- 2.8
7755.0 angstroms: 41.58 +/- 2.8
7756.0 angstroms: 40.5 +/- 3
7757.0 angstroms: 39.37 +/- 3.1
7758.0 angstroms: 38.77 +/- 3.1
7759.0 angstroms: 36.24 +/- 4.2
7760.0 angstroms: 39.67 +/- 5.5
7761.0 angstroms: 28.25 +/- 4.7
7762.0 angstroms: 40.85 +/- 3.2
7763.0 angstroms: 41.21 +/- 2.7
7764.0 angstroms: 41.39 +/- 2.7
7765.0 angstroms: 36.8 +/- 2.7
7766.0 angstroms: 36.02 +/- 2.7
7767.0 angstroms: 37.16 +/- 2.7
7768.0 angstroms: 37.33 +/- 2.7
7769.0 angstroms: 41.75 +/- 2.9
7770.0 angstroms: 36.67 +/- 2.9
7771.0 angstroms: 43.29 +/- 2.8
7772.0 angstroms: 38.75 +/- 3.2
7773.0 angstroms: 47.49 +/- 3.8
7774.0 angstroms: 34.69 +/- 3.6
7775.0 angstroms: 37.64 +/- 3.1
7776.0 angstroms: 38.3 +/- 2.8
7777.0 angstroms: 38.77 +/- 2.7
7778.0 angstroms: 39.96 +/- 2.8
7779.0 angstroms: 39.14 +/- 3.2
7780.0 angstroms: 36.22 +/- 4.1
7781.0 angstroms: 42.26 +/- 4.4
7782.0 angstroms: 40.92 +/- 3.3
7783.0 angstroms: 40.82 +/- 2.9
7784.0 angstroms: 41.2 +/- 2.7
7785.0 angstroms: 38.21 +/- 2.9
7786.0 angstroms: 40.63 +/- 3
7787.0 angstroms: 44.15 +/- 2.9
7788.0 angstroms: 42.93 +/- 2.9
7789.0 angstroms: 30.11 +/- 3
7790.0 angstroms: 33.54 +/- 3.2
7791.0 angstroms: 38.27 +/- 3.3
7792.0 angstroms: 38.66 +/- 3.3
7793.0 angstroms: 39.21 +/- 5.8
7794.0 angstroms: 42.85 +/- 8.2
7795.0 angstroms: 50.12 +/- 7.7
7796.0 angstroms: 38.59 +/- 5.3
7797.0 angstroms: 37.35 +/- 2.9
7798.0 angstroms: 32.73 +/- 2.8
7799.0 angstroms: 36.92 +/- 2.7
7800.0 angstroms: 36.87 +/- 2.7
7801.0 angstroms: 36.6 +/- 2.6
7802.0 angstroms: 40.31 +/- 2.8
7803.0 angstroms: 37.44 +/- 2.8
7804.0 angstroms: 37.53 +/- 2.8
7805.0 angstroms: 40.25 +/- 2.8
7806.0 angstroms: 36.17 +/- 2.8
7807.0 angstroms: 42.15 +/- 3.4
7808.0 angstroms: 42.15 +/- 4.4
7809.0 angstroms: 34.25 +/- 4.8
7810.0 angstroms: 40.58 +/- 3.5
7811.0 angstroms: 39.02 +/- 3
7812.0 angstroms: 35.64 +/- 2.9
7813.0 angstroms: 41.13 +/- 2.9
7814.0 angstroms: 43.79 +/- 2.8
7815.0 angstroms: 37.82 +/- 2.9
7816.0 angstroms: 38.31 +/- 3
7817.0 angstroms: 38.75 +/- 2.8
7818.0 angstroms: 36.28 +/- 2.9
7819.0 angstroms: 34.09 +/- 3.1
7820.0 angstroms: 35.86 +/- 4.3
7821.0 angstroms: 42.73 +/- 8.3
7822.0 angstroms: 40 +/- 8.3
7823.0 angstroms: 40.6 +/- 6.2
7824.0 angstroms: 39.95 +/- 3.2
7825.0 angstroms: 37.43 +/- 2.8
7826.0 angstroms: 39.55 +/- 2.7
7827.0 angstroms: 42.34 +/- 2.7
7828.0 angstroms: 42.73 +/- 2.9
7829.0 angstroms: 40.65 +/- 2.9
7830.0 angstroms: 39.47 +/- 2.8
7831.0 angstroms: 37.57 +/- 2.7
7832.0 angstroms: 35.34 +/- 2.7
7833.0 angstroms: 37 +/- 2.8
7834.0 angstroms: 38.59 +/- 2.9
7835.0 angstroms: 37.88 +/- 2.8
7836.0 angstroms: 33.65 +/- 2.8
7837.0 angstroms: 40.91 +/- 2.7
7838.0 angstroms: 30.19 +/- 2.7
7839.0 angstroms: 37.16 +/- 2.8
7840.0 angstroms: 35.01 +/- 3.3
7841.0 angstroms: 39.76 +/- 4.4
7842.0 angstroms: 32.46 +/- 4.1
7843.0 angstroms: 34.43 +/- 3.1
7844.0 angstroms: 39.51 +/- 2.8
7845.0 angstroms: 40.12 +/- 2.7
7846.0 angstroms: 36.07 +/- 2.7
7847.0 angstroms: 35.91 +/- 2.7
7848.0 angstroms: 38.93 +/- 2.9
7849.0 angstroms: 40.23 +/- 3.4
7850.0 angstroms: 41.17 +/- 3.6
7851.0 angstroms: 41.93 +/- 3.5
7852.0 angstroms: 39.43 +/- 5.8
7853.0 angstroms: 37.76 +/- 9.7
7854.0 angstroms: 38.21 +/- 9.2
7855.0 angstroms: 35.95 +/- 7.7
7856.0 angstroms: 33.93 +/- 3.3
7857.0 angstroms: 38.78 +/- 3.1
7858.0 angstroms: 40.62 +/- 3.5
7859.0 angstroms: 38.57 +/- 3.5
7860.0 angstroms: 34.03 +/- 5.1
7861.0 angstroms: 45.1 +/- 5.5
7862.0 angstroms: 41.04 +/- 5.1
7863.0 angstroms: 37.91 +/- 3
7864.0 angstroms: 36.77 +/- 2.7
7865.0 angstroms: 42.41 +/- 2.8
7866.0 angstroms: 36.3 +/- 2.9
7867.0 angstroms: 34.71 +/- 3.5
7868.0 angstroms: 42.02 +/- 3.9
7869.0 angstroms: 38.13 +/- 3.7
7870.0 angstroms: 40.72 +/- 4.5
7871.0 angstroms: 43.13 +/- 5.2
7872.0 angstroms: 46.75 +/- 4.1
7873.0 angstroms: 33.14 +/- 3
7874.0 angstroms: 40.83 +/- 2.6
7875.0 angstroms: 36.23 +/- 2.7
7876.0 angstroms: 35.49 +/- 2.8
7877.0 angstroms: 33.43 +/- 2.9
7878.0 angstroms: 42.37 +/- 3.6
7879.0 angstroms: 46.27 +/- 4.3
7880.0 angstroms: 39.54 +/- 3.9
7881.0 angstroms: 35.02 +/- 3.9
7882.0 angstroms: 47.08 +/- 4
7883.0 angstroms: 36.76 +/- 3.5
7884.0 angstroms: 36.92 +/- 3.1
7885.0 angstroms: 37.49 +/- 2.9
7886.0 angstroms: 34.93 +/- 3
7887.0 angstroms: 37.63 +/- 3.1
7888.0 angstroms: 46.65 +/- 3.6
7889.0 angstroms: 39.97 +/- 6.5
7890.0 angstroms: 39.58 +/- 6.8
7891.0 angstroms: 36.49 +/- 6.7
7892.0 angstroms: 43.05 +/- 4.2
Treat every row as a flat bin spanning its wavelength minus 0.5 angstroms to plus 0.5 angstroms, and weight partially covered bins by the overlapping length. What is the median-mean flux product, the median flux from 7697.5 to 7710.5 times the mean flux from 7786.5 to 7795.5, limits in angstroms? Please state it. 1478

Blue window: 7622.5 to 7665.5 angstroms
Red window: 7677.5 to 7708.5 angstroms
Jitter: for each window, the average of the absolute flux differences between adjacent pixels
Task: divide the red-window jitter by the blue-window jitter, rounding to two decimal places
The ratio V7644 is 0.94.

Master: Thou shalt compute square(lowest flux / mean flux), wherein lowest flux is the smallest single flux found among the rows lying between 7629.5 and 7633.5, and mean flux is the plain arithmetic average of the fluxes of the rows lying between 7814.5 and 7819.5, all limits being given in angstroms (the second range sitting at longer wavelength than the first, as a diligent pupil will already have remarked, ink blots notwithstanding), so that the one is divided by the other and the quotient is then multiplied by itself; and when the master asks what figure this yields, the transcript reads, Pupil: 0.92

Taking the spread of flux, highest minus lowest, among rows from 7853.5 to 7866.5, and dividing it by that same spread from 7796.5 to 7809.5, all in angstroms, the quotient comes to 1.2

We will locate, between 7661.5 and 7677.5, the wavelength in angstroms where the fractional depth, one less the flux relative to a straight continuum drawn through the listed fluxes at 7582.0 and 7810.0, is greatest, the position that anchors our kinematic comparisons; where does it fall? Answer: 7665.0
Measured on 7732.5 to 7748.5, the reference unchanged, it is 7748.0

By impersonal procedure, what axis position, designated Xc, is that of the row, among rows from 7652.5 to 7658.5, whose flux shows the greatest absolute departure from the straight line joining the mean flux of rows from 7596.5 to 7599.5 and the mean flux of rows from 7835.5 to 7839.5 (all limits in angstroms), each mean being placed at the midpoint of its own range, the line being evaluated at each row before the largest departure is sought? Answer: 7654.0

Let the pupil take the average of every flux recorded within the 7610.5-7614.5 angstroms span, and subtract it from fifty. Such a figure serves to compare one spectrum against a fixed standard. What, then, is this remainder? 9.3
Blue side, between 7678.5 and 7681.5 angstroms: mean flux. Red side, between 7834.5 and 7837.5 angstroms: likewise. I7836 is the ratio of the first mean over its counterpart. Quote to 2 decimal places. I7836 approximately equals 1.03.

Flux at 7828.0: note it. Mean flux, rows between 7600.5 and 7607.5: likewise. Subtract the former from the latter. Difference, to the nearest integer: -1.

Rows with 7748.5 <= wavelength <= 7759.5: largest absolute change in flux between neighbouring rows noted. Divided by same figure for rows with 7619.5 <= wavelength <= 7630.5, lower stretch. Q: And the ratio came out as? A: 1.1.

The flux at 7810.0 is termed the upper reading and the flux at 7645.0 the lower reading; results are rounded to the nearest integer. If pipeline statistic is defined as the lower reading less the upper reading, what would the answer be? -5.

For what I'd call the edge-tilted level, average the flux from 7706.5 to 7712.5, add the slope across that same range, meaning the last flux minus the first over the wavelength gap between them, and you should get 41.8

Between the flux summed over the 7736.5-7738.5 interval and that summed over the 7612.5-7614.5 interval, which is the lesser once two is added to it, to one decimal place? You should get 76.0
